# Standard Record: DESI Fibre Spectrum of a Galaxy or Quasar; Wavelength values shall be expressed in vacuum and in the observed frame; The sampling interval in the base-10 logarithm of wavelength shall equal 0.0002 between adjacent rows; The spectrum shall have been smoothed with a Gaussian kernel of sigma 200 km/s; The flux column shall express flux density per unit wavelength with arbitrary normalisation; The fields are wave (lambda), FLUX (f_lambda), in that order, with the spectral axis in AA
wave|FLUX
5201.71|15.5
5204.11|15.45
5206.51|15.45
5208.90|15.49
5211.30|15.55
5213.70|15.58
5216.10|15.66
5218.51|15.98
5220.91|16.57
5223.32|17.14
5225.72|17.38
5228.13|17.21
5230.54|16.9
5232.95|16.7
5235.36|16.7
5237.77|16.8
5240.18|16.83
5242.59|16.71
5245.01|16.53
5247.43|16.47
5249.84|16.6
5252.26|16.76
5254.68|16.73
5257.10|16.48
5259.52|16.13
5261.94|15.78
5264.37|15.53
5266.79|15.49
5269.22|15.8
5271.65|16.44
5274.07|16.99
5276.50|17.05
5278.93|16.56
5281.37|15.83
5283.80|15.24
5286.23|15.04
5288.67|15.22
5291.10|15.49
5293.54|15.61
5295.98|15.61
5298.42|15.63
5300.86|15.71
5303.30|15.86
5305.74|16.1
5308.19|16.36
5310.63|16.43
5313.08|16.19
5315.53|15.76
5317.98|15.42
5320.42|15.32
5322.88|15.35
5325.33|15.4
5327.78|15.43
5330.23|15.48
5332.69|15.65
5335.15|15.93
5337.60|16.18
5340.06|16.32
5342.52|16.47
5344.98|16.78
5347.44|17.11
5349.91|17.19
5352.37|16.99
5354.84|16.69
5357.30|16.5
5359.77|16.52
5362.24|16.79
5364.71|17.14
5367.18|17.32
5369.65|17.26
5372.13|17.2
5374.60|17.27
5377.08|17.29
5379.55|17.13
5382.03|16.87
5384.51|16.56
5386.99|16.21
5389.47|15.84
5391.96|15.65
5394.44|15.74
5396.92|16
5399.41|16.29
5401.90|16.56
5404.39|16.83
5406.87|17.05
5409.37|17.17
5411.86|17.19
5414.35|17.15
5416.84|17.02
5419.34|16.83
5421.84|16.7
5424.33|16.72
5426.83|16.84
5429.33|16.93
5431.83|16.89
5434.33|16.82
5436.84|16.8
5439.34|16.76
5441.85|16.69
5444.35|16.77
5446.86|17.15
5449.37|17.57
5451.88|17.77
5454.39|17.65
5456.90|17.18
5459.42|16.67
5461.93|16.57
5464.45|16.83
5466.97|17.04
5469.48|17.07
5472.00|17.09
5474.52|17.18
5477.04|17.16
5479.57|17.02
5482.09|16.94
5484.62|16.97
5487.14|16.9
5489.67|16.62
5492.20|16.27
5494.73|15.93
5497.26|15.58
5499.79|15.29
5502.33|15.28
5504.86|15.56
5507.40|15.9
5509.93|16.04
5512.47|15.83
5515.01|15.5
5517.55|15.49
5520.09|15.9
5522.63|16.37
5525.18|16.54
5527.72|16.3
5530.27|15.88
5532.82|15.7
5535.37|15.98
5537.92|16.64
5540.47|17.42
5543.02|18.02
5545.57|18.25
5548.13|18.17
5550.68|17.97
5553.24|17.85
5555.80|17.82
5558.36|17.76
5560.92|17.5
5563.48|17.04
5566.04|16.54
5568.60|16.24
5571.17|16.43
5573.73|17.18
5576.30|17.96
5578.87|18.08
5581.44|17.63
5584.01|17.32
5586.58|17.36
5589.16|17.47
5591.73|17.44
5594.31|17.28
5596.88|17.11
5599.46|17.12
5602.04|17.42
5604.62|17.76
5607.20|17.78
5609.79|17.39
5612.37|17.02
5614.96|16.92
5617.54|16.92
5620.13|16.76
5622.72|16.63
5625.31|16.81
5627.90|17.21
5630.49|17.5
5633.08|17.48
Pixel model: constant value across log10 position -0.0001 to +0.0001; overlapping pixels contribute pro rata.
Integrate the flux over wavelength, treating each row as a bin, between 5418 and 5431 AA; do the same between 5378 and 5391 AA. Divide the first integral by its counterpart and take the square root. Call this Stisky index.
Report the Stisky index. 1.01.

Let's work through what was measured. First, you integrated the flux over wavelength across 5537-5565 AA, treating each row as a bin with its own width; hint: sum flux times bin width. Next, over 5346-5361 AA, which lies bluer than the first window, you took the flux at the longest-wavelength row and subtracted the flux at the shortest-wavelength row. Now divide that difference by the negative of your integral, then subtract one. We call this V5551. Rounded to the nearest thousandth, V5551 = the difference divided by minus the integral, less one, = -0.999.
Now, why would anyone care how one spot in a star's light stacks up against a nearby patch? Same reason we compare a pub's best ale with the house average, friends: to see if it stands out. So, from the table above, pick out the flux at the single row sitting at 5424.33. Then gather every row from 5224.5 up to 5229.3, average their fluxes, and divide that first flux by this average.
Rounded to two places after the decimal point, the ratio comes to 0.97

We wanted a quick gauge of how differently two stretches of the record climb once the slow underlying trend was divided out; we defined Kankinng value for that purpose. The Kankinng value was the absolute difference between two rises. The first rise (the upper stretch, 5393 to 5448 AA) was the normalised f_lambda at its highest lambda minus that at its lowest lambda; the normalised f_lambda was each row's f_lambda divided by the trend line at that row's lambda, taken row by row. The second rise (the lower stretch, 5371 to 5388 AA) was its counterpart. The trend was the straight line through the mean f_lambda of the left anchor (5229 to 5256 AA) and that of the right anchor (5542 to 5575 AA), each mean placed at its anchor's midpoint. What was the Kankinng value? 0.14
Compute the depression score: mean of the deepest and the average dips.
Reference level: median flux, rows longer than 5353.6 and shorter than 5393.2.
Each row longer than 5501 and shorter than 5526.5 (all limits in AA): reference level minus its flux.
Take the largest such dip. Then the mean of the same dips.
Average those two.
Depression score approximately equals 1.3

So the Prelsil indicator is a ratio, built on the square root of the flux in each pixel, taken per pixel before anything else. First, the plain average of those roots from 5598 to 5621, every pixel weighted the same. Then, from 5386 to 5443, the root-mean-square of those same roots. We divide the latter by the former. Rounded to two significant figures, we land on 0.98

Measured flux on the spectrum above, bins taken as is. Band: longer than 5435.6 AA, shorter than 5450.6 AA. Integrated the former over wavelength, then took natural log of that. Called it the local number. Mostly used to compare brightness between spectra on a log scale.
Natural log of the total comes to 5.5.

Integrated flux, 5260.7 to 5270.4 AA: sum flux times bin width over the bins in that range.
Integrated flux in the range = 152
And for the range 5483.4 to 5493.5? 169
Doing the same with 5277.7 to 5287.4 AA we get 152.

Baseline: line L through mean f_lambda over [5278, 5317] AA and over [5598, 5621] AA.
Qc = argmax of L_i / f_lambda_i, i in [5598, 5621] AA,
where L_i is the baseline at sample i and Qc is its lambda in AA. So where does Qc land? 5620.13 AA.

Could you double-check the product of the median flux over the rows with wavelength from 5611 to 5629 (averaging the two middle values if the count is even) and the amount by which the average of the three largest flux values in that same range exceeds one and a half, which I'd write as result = 263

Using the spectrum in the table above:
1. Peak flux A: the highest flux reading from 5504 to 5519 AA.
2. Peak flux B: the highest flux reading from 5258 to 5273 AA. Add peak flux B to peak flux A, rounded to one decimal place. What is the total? 32.5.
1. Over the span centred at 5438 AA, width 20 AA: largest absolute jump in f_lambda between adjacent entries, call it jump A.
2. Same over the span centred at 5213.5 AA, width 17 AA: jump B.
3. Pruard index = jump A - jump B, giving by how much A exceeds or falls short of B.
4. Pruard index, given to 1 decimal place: -0.2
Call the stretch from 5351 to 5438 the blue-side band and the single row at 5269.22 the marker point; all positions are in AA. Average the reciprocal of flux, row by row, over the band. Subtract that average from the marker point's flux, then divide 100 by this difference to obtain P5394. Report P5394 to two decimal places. 6.35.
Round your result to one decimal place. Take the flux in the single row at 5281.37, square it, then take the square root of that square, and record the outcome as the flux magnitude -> 15.8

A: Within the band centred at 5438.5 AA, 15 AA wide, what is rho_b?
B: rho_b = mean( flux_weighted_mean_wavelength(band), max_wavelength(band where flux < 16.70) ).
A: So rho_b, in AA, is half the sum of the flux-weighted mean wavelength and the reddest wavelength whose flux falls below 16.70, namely 5440.0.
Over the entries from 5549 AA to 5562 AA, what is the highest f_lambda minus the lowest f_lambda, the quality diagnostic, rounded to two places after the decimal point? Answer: 0.47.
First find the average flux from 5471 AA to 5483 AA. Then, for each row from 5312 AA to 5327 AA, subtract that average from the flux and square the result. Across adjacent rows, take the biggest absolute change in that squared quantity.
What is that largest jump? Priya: 1.01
